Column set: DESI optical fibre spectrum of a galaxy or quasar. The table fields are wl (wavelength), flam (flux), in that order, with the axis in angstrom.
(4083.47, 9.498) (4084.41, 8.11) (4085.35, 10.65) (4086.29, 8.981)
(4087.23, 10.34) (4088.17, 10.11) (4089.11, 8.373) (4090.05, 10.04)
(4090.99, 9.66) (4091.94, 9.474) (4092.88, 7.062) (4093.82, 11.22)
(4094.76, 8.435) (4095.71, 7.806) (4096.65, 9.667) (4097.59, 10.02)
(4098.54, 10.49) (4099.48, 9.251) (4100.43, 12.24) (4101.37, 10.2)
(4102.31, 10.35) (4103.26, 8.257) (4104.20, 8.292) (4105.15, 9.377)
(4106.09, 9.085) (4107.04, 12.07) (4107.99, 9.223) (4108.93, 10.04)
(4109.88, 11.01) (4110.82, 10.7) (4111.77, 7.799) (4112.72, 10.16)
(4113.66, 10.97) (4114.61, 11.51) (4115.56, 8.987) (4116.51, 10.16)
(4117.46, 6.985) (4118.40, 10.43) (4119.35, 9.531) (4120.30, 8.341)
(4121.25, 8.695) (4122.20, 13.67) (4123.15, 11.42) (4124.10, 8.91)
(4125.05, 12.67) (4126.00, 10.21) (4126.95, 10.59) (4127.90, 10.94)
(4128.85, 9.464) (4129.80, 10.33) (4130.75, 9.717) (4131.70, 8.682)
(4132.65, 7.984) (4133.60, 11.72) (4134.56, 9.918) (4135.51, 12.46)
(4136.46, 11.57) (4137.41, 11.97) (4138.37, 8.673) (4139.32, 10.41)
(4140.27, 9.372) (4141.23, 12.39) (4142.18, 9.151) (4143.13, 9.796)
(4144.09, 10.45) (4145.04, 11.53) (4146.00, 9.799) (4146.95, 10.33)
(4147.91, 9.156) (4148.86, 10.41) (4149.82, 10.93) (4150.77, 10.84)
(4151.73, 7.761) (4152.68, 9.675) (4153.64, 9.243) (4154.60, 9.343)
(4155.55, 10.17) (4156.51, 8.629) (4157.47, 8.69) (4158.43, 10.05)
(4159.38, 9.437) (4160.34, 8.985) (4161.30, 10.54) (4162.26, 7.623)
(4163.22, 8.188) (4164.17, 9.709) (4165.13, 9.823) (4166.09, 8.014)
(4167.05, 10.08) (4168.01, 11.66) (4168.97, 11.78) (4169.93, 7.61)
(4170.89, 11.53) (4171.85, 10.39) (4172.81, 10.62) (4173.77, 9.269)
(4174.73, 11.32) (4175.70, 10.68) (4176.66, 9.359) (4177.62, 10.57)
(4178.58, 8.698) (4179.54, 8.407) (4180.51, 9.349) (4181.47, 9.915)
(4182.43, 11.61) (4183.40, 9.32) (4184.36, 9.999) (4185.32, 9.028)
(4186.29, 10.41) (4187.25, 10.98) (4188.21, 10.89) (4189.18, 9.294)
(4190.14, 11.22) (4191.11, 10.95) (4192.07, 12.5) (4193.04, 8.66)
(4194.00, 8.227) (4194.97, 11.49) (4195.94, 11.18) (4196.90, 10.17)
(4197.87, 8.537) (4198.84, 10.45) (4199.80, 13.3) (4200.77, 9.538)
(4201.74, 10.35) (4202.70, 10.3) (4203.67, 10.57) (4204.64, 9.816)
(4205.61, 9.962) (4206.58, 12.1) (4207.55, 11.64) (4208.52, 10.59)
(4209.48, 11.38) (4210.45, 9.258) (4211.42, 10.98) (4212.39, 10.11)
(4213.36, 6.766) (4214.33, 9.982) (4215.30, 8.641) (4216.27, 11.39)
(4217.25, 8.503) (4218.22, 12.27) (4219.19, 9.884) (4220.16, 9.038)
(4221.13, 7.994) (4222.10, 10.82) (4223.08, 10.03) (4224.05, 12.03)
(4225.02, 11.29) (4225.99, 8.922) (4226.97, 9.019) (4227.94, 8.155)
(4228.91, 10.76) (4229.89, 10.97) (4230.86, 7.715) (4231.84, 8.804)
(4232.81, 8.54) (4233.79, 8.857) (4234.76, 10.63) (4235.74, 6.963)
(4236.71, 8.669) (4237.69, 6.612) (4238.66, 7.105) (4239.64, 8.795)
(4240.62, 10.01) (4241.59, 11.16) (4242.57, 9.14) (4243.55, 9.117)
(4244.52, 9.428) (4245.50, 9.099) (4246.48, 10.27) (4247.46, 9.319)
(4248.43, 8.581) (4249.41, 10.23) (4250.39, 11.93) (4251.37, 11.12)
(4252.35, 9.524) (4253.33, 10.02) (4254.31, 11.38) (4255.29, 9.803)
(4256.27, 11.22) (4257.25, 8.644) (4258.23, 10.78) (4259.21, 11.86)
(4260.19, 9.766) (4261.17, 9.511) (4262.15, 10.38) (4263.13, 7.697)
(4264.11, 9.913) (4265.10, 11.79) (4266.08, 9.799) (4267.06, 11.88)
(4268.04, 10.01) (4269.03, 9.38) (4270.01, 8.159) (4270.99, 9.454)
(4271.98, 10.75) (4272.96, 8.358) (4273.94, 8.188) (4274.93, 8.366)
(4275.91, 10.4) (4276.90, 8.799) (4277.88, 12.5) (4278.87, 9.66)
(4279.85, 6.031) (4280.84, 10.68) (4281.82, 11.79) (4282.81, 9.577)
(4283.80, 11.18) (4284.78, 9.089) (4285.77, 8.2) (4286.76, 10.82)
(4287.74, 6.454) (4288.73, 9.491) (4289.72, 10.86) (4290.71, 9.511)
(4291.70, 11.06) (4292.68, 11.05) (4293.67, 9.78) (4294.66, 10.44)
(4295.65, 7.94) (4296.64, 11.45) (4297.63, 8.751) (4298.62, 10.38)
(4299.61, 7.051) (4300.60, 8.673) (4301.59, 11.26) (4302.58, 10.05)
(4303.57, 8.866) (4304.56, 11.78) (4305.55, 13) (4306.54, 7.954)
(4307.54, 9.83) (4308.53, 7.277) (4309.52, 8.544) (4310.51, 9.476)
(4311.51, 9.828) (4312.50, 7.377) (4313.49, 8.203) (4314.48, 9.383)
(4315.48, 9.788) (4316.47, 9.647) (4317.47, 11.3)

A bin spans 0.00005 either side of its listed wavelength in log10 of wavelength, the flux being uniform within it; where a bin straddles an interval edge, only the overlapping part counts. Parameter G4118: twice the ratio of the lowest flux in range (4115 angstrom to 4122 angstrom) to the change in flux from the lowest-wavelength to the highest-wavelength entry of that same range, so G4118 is -48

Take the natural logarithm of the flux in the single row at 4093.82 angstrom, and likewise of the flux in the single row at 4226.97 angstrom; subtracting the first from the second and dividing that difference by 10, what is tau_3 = -0.022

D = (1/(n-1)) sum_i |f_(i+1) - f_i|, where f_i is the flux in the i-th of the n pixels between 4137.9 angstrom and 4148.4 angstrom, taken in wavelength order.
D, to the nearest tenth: 1.5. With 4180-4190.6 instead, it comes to 1.2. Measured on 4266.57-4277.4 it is 1.3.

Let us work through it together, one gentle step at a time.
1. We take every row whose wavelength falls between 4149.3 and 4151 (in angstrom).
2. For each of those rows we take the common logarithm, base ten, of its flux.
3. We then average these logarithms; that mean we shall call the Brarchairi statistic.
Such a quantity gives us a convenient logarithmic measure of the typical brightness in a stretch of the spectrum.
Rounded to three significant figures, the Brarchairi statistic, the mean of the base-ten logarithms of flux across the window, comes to 1.04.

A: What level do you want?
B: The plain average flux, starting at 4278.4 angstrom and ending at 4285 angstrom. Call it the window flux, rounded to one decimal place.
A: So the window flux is 9.7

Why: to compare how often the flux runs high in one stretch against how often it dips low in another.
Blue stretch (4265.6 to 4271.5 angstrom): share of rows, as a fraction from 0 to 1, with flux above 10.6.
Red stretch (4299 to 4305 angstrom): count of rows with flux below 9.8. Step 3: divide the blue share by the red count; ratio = 0.056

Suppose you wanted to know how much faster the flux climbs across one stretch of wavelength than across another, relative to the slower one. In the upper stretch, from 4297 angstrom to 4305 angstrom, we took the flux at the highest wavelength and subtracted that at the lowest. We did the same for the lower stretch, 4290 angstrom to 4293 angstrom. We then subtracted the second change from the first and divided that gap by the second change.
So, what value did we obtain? 1.0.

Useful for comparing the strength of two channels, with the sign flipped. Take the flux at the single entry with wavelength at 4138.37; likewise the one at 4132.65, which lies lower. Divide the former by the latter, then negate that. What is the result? -1.09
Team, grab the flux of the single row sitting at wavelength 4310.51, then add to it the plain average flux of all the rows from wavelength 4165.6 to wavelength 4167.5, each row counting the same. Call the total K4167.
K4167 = 18.5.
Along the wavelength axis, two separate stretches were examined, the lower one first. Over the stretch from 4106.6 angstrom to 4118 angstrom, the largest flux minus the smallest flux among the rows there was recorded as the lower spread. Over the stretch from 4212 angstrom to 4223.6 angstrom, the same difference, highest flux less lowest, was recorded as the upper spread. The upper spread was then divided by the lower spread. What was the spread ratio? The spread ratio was 1.08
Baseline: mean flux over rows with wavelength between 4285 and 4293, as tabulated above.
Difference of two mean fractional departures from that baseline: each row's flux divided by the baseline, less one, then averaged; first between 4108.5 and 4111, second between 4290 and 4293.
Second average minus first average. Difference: 0.00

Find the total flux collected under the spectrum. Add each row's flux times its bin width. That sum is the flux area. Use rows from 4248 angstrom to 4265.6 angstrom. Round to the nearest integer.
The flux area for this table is 180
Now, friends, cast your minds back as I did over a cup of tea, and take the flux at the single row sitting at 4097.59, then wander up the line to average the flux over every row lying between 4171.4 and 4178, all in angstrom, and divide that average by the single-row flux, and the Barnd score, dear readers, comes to 1.03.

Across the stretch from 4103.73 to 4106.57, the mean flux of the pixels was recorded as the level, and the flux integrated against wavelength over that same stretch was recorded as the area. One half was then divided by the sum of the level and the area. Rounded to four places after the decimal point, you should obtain 0.0146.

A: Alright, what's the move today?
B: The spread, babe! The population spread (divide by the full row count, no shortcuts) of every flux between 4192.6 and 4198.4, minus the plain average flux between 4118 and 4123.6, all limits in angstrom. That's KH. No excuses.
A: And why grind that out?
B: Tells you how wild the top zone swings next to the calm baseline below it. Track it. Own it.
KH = -9.0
